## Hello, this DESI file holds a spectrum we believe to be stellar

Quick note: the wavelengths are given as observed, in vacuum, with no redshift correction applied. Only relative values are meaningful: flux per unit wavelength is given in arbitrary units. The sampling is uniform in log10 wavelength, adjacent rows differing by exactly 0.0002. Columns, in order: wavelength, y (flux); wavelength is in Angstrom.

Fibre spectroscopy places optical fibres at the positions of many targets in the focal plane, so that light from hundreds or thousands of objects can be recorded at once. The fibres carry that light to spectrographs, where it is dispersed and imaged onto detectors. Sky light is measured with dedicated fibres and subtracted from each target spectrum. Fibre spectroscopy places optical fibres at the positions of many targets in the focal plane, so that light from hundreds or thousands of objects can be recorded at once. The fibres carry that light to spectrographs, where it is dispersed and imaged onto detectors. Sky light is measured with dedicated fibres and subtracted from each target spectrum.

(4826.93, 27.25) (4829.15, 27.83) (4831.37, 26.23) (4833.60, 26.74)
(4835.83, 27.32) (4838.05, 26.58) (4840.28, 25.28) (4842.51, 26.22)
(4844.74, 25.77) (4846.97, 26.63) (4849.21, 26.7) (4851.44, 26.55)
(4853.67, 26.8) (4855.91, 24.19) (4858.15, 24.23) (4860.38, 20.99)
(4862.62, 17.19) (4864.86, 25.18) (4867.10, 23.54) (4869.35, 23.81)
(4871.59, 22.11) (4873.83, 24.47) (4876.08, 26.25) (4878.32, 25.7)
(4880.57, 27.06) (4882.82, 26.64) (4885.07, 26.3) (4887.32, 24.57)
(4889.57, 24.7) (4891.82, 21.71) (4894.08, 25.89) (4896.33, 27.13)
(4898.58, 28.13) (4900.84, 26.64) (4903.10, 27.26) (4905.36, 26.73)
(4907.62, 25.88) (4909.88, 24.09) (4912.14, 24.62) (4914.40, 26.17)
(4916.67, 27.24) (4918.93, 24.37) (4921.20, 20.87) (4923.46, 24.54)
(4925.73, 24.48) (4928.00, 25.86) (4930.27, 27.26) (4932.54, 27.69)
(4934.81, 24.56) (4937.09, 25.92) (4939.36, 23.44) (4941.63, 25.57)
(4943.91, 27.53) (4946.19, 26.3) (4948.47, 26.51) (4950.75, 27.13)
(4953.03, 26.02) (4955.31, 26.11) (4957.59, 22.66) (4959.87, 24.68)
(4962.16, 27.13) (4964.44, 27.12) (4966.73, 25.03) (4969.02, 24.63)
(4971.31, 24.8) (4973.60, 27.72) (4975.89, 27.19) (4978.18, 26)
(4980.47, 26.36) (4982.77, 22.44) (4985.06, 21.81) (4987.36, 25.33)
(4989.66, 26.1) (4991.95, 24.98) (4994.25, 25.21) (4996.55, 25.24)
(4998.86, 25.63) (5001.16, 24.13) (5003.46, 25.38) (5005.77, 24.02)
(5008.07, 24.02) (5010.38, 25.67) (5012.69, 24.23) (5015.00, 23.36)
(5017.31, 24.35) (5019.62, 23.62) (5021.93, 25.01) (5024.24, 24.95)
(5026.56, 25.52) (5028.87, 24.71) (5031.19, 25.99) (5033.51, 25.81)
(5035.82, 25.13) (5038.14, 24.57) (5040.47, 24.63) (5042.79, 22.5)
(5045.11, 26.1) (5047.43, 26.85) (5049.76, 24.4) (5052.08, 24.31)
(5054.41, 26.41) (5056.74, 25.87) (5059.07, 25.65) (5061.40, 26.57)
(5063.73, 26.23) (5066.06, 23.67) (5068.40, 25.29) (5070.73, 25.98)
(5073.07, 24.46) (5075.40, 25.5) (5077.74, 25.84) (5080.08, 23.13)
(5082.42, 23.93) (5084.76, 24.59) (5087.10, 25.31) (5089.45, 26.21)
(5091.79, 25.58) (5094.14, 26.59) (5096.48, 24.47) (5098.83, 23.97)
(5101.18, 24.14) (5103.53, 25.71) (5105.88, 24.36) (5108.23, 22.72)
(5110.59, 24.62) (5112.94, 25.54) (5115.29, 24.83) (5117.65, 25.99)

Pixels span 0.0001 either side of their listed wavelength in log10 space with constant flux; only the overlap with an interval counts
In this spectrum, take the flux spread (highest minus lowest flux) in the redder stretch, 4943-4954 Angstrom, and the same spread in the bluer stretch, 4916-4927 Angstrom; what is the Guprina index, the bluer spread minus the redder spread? 4.9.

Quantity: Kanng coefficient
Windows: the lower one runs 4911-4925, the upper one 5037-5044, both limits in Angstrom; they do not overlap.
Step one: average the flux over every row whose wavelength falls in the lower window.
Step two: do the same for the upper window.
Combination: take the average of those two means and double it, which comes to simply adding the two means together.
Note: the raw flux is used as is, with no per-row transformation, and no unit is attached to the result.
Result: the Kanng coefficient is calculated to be 48.5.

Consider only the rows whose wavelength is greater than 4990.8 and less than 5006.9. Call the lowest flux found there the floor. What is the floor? 24.02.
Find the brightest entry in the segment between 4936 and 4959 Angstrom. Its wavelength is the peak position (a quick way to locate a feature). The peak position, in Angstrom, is 4943.91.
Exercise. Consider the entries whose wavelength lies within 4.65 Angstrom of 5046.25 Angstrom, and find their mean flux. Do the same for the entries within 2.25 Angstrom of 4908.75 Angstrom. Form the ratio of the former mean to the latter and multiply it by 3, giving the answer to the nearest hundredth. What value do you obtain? 3.00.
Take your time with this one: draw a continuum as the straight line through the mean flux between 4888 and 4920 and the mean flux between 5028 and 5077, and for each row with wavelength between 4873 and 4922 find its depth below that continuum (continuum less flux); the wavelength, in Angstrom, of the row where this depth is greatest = 4921.20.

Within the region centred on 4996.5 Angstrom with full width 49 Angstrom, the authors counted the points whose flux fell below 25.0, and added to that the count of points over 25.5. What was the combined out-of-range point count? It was 17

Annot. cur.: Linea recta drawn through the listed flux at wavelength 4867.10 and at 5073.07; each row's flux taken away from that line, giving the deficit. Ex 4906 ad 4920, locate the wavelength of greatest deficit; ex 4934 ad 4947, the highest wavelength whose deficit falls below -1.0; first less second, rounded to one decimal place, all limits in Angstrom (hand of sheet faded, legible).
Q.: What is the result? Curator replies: -36.3 Angstrom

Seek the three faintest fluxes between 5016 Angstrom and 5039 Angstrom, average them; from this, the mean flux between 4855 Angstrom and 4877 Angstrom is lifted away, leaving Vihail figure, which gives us 1.0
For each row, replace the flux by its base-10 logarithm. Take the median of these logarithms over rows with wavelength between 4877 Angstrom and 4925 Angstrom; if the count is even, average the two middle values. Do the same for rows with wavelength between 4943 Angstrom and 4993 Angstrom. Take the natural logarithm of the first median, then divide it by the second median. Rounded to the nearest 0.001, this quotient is 0.244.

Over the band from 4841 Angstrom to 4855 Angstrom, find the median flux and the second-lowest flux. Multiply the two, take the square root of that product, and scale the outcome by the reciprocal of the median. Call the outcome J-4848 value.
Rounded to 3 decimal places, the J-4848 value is 0.993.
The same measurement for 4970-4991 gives 0.929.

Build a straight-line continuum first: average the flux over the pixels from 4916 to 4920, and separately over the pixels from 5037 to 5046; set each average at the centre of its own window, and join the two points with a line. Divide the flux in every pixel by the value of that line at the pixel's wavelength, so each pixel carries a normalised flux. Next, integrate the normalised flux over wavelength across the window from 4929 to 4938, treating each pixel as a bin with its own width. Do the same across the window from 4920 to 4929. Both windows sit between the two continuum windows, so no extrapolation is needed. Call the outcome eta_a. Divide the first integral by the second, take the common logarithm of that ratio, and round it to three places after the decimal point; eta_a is 0.044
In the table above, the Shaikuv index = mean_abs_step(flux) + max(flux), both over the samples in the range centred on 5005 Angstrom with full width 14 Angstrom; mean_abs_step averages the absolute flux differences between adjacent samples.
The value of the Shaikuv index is 26.8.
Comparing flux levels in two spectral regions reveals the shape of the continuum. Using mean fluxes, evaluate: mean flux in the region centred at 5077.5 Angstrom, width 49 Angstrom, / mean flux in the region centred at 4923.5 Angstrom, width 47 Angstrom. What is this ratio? 0.986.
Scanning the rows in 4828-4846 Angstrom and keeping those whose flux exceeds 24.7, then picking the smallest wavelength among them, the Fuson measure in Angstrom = 4829.15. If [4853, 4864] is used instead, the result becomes 4853.67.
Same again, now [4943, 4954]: 4943.91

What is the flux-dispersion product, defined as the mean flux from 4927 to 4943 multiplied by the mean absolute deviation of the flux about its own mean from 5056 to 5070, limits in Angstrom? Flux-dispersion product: 18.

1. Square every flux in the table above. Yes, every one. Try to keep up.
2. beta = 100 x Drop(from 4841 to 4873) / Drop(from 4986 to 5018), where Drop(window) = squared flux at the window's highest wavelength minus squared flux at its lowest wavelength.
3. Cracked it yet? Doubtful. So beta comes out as 408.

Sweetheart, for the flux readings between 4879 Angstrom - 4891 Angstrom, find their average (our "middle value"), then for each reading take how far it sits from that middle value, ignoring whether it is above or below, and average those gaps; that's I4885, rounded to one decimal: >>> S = 1.0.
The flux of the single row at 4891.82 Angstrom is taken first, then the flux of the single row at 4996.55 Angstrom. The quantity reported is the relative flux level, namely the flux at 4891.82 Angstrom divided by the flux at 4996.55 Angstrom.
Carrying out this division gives 0.86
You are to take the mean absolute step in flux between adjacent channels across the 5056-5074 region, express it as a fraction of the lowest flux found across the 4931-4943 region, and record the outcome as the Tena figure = 0.048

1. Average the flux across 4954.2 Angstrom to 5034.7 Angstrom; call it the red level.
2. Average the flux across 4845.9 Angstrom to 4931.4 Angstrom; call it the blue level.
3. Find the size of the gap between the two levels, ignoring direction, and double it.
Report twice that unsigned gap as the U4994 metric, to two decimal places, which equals 0.02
